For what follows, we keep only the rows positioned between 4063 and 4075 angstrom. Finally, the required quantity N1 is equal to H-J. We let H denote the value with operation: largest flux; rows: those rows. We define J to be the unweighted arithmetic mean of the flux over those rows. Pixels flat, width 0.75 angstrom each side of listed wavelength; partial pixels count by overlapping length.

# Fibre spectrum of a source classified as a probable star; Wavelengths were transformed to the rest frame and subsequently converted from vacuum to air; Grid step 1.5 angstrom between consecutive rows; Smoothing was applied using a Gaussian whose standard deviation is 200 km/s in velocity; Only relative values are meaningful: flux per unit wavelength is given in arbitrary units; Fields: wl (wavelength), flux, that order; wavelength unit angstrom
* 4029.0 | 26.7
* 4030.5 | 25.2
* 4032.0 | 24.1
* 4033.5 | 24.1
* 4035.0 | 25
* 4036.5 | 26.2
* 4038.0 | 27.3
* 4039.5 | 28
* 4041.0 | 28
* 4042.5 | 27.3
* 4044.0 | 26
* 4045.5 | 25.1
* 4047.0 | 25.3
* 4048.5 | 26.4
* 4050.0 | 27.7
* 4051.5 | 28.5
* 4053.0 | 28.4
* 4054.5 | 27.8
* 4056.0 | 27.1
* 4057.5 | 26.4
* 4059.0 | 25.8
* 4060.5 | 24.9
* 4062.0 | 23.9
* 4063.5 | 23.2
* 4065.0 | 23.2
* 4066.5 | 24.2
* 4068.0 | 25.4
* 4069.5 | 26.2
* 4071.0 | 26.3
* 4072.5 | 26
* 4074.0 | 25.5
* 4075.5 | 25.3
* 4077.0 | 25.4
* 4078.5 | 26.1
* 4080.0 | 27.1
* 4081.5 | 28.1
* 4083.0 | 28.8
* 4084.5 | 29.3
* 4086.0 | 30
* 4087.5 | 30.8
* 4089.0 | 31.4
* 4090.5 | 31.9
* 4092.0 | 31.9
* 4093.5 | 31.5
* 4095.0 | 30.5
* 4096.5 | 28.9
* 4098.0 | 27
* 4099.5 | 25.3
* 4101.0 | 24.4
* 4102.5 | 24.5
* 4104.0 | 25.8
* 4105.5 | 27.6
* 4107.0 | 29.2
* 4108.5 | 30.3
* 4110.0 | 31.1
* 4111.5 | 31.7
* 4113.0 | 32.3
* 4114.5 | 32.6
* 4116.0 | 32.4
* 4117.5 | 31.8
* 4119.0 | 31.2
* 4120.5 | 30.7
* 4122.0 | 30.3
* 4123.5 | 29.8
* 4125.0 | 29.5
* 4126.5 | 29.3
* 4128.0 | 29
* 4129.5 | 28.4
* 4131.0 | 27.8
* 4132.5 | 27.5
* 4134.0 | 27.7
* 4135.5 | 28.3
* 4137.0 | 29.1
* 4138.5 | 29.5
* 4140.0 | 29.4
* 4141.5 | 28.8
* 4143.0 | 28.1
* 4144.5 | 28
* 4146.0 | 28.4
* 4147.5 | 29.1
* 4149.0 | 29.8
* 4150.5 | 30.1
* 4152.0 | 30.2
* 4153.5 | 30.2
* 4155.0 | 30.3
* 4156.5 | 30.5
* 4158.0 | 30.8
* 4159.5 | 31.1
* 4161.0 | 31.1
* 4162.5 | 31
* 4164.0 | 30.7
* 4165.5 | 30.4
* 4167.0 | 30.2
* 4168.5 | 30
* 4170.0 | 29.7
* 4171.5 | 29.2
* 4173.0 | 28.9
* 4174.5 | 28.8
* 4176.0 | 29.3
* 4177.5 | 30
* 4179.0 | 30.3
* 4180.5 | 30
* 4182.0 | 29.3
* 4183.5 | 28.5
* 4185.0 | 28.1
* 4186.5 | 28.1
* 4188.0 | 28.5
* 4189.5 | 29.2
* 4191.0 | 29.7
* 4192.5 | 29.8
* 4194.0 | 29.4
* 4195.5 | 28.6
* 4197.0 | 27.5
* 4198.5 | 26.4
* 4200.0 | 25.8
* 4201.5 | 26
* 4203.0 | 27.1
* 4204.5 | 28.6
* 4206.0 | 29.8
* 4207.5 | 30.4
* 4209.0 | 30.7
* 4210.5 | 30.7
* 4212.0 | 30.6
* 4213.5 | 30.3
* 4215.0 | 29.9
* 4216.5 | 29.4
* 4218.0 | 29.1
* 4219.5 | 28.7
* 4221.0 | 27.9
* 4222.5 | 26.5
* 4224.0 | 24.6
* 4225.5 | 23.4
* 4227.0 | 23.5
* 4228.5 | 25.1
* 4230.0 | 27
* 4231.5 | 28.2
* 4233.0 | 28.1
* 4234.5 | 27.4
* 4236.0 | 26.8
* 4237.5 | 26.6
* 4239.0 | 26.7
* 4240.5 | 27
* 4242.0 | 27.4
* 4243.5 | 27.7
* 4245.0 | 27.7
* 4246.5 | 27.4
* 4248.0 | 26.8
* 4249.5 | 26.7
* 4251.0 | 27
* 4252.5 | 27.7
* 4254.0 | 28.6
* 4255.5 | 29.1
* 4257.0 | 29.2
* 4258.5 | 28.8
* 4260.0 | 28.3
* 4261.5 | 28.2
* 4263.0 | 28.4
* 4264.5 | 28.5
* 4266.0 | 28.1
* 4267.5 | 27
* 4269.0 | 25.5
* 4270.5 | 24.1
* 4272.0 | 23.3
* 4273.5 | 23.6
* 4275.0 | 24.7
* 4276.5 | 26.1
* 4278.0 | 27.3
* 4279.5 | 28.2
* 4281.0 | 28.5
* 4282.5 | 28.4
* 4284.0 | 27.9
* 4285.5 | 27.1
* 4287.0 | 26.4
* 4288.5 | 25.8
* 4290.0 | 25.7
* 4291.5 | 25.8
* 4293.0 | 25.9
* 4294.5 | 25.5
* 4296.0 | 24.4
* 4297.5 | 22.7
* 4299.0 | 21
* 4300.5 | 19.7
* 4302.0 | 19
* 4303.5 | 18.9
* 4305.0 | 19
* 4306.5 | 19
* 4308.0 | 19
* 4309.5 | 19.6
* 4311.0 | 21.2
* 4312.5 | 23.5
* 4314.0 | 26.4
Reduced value 1.3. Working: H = 26.3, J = 25.0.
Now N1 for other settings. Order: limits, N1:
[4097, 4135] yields 3.5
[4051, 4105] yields 4.8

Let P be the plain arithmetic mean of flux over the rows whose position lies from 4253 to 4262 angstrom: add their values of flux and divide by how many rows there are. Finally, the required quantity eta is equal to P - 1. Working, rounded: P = 28.7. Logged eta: 27.7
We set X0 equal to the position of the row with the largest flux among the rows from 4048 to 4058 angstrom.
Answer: 4051.5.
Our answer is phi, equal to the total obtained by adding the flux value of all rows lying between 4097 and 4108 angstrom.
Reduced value 184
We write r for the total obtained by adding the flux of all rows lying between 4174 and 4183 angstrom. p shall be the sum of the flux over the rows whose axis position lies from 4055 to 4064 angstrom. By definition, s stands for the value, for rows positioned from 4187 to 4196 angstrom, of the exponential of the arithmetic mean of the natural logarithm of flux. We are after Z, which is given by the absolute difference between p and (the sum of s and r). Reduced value 56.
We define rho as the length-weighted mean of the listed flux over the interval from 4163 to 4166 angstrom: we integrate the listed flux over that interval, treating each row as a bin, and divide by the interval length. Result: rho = 30.6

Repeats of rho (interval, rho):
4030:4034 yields 24.4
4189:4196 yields 29.4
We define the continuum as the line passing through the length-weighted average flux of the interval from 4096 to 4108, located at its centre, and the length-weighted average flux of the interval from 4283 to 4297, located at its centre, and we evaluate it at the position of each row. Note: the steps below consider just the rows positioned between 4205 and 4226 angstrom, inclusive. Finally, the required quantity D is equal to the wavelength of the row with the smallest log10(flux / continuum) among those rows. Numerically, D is 4225.5 angstrom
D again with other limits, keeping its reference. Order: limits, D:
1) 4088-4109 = 4101.0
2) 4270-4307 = 4303.5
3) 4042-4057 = 4045.5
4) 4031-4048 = 4032.0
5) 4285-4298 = 4297.5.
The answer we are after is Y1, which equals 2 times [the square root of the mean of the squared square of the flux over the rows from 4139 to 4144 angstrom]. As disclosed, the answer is 1657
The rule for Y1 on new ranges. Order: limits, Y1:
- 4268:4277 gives 1211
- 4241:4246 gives 1524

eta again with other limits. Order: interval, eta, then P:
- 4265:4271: 25.2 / 26.2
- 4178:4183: 28.9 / 29.9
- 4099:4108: 25.1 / 26.1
